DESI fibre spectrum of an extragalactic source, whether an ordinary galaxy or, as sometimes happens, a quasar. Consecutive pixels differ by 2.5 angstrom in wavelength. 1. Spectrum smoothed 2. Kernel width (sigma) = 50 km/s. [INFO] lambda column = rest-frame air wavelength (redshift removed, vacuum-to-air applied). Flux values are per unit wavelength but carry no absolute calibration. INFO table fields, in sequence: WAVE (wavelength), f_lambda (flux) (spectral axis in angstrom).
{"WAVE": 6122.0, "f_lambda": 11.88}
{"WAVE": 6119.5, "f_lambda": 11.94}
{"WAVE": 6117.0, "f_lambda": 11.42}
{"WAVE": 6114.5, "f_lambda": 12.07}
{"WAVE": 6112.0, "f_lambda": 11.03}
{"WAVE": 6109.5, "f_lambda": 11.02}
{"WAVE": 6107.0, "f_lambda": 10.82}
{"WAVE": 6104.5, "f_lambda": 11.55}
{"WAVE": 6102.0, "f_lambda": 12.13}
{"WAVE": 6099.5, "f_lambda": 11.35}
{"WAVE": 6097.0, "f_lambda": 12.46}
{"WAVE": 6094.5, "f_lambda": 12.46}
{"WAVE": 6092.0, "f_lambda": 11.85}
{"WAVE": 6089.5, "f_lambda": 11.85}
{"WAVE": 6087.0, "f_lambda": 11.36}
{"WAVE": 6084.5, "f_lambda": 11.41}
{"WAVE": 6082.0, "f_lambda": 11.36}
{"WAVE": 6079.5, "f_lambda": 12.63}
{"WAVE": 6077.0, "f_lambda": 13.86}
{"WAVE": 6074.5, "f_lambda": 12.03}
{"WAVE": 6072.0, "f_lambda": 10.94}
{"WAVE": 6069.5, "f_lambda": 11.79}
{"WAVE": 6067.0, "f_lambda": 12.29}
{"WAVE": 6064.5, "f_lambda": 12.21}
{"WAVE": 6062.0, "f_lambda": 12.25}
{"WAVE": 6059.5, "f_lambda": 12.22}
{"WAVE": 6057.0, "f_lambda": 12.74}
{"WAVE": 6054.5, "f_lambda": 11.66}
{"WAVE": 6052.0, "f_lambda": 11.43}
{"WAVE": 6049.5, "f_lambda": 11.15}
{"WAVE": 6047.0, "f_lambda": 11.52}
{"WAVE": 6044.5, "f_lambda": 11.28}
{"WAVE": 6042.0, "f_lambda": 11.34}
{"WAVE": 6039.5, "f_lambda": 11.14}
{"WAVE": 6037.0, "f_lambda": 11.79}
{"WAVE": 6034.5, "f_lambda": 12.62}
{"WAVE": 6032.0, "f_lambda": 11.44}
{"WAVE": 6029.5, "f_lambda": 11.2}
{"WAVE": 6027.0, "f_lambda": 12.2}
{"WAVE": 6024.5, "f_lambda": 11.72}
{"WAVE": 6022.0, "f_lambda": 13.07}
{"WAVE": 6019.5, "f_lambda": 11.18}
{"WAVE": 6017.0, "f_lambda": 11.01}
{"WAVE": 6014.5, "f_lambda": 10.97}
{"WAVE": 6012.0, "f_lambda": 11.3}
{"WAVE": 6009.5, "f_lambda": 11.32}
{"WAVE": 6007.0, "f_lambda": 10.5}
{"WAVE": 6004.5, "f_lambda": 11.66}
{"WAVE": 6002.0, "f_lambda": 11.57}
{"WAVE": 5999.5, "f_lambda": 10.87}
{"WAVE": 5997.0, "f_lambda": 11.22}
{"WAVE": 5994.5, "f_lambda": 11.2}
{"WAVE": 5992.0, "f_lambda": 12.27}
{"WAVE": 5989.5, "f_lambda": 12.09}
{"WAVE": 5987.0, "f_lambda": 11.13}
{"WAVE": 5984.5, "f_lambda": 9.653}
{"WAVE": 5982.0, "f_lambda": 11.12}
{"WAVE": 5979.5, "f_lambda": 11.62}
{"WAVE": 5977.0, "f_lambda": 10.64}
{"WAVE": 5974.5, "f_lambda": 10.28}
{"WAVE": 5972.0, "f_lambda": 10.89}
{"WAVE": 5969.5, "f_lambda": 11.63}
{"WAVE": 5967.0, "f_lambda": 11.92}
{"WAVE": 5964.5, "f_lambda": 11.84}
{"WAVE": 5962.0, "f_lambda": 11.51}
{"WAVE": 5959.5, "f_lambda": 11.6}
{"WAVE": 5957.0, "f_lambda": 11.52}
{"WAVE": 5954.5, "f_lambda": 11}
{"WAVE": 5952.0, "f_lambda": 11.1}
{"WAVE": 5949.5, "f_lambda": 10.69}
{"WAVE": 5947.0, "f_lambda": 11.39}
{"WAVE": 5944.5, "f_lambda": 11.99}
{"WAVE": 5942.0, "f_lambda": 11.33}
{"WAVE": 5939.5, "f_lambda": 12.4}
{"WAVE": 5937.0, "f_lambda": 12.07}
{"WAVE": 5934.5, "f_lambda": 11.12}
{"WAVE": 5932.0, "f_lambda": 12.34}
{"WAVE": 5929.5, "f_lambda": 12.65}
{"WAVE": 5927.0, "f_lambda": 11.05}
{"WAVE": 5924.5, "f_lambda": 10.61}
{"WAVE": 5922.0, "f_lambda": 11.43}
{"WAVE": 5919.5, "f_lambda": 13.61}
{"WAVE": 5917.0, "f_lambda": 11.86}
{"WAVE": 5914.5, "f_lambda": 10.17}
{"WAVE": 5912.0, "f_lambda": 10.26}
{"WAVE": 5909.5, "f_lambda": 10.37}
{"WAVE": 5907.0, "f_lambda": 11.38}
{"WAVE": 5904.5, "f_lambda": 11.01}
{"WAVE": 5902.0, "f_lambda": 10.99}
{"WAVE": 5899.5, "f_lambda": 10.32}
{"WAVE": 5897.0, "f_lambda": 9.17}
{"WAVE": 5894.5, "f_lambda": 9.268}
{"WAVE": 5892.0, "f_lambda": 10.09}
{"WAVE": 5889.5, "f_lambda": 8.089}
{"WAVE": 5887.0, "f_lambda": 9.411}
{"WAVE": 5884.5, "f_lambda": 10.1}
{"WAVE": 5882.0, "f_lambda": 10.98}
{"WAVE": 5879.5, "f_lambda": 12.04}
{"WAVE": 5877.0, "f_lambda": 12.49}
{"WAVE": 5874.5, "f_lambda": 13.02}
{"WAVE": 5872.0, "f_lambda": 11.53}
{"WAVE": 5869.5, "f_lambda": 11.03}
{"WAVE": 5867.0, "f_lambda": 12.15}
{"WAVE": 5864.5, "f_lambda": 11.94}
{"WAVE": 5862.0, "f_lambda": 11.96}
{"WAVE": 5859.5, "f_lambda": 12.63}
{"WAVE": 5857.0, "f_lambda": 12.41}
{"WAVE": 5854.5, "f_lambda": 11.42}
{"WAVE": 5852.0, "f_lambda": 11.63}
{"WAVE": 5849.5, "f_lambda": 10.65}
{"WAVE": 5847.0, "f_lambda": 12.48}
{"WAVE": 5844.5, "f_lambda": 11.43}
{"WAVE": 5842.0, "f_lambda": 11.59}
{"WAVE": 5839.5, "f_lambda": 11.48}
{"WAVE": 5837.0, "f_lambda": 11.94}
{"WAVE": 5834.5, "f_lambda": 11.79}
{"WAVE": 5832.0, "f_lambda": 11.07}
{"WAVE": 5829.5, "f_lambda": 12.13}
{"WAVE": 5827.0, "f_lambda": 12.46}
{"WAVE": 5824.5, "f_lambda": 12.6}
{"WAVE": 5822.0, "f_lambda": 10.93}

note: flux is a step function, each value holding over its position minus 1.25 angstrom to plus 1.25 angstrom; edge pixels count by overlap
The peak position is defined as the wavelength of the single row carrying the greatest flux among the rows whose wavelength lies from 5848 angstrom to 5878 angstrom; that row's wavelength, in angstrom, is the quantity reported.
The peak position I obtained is 5874.5 angstrom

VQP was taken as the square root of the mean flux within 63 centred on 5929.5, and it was 3.37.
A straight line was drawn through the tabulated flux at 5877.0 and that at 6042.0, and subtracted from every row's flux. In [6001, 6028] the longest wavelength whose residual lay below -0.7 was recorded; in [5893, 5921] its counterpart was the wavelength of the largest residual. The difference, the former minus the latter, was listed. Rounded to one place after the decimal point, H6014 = 87.5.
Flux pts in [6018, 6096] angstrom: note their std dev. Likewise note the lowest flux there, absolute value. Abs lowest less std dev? 10.3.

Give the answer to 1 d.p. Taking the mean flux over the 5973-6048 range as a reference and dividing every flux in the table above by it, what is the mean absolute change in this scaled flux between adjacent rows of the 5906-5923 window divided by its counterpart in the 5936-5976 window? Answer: 2.6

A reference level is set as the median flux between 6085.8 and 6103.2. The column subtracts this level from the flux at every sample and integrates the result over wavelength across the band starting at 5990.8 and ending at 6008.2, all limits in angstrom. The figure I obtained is -9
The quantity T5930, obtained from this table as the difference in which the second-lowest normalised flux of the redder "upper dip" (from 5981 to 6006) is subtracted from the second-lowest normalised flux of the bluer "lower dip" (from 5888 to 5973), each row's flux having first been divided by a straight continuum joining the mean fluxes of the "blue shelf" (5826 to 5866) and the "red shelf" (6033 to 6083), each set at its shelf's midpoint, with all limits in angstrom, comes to -0.14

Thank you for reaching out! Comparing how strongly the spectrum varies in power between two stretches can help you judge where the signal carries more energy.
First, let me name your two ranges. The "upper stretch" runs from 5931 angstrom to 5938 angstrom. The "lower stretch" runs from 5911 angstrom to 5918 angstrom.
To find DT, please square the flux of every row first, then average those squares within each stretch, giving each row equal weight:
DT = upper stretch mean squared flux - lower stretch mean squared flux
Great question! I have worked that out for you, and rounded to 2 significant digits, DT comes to 24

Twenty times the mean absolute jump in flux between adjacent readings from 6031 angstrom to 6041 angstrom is 17.7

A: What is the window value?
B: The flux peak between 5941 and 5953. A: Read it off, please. 11.99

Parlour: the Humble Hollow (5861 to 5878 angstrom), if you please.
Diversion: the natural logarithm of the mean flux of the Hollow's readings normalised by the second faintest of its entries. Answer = 0.041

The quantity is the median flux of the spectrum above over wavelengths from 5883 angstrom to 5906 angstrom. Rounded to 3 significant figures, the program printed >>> 10.1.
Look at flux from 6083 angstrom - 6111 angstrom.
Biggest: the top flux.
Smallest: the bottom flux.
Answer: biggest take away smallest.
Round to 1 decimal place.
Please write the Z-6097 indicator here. 1.6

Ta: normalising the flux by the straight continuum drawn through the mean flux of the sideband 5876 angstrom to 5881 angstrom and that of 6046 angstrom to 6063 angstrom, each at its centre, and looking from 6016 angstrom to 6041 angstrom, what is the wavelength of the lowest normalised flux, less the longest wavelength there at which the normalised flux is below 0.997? -22.5 angstrom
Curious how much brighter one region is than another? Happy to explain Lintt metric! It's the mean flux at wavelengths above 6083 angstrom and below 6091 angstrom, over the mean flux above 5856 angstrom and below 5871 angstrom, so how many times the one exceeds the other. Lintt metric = 0.96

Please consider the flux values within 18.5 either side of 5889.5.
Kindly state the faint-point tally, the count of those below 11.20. 10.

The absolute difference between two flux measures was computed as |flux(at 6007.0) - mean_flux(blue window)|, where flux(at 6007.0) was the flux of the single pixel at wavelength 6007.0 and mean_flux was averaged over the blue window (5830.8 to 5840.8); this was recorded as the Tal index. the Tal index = 1.07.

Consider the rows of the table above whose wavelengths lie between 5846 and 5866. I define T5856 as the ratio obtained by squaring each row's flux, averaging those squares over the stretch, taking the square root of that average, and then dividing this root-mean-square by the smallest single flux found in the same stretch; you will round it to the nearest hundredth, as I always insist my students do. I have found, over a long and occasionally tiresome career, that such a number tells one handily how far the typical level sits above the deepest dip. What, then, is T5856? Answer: 1.12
